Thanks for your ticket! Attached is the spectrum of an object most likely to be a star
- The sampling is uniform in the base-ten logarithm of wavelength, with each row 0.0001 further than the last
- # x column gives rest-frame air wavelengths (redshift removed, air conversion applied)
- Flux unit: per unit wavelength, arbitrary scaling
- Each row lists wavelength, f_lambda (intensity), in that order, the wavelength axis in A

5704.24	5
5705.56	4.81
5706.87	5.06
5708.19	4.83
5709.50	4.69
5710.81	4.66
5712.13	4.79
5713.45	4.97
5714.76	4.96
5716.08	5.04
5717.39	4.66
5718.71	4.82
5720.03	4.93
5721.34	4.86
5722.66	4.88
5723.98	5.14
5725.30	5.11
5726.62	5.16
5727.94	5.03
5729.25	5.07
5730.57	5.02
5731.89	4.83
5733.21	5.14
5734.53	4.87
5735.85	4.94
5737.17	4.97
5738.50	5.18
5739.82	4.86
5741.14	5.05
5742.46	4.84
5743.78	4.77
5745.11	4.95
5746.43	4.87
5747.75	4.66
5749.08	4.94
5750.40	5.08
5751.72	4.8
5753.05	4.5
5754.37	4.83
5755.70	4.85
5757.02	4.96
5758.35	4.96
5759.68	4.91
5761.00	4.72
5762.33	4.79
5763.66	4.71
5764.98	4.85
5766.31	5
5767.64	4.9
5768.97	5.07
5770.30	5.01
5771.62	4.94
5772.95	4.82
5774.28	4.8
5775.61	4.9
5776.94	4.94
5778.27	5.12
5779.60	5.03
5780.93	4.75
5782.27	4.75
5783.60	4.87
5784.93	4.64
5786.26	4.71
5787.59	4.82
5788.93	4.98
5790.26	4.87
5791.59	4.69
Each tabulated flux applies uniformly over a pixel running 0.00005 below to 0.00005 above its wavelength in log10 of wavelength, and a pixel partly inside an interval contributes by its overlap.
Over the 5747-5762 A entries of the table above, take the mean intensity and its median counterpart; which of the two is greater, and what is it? 4.85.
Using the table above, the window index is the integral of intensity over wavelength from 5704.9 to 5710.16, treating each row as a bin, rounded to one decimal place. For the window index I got 25.5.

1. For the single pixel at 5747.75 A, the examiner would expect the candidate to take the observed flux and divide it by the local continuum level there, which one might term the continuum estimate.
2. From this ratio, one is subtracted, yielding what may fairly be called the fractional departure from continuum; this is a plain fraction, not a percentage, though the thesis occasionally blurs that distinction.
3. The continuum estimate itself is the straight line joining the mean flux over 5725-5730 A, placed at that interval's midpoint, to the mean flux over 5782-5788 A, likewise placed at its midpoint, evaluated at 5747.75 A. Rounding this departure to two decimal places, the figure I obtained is -0.06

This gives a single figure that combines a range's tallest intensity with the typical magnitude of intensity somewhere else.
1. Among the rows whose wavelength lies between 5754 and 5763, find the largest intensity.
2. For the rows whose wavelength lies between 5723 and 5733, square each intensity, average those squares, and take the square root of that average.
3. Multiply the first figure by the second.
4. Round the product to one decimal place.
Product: 25.1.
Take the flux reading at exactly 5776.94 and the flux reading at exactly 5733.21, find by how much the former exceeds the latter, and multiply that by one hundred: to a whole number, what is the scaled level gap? -20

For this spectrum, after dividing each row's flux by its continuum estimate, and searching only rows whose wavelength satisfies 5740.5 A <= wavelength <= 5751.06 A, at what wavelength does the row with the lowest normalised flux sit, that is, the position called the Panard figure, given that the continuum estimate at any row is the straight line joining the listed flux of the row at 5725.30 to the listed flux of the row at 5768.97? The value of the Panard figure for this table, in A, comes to 5747.75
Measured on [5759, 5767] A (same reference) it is 5763.66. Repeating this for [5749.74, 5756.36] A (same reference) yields 5753.05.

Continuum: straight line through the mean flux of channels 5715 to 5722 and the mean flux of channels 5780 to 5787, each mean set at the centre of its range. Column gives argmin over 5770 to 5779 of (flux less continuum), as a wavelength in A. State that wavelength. 5774.28 A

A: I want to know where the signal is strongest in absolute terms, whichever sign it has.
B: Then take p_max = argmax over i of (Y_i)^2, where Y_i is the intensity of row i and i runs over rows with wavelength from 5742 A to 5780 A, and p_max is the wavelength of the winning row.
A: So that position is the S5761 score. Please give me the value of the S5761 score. 5778.27 A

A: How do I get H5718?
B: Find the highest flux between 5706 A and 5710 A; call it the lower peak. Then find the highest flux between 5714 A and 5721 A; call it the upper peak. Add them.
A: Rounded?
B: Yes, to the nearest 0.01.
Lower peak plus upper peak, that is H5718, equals 10.10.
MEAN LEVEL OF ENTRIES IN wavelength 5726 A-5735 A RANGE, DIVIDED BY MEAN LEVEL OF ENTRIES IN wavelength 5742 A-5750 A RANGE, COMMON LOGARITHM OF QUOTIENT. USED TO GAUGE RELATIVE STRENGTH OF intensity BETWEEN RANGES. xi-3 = 0.02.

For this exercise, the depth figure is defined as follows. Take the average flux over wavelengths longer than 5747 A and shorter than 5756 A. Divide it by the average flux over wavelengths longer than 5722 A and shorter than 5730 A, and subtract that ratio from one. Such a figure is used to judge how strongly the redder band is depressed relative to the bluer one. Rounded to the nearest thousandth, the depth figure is 0.051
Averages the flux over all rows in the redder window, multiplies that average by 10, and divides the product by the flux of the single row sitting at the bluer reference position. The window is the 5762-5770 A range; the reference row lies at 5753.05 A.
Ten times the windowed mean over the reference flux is 10.9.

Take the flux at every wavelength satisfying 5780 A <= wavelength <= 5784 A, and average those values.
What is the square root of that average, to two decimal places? 2.19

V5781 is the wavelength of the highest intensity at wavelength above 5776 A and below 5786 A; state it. 5778.27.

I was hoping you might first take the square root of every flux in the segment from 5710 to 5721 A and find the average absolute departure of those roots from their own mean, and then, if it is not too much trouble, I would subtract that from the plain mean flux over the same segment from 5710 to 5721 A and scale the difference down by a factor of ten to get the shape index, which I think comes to 0.483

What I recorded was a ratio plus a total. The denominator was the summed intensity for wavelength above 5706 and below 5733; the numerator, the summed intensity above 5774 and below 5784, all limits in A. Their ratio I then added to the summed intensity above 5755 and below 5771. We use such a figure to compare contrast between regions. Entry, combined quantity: 59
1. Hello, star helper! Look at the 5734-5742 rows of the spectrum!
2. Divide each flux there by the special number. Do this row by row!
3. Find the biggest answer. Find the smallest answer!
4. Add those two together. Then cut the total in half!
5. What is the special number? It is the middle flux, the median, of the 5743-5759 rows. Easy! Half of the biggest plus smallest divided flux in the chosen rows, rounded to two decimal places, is 1.03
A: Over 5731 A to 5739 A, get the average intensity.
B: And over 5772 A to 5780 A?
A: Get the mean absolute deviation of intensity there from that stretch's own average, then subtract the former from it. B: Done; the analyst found -4.89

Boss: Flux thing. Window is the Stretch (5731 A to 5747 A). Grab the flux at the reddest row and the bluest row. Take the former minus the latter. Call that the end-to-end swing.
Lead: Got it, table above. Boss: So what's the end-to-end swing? 0.04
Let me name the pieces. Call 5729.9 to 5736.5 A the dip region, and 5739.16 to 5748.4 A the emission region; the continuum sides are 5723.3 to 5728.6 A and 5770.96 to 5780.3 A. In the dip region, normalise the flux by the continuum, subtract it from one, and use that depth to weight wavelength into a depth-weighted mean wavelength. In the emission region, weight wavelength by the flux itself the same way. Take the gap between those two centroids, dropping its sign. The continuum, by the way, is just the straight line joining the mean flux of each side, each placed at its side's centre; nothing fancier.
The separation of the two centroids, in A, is 10.4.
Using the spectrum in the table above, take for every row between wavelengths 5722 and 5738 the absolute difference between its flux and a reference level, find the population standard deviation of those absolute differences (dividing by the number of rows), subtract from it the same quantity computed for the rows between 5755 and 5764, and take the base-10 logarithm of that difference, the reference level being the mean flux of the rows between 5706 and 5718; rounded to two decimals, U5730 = -1.23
